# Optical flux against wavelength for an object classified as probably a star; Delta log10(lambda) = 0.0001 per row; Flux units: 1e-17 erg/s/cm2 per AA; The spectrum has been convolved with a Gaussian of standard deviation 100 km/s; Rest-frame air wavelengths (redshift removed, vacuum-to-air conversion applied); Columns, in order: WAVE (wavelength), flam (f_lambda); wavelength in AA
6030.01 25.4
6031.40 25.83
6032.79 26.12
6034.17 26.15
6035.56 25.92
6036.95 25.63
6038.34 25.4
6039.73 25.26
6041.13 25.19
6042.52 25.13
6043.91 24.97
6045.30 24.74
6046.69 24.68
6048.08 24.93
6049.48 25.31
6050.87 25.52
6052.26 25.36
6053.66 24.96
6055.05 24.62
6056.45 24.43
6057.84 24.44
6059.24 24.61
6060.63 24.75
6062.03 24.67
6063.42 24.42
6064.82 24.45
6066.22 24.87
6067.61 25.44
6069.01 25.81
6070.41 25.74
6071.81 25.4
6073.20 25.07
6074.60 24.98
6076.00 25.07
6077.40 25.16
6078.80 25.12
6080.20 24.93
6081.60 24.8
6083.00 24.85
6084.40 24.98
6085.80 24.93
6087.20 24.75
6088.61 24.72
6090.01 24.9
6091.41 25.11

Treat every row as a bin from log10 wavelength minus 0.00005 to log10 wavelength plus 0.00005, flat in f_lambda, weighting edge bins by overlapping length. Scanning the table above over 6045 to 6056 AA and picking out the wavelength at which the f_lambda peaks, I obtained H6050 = 6050.87 AA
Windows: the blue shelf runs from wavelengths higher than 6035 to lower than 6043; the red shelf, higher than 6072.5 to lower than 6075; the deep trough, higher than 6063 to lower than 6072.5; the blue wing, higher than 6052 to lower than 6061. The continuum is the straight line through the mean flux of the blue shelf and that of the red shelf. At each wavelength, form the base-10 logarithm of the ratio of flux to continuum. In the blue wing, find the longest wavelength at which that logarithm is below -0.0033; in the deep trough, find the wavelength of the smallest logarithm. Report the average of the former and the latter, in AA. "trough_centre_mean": 6062.0 AA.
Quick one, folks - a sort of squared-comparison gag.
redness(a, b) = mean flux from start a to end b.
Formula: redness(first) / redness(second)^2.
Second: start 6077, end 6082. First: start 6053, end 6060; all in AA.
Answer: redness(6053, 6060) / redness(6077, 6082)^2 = 0.0394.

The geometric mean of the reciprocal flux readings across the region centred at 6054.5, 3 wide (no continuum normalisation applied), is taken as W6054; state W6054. 0.0403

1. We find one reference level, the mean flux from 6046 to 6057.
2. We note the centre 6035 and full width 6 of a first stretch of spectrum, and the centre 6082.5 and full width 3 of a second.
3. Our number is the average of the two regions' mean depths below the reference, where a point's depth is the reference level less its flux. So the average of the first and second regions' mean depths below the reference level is -0.41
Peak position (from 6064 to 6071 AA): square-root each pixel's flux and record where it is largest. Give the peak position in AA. 6069.01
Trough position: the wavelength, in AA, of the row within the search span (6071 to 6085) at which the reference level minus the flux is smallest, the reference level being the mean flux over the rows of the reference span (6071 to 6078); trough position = 6071.81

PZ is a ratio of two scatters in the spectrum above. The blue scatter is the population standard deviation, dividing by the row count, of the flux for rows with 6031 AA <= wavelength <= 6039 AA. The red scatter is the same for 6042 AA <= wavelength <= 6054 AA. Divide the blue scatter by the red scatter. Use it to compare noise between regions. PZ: 1.0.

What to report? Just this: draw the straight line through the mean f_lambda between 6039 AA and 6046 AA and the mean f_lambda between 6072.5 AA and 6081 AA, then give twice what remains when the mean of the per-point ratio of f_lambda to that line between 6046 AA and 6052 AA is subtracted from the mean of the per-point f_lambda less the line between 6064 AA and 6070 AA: -1.8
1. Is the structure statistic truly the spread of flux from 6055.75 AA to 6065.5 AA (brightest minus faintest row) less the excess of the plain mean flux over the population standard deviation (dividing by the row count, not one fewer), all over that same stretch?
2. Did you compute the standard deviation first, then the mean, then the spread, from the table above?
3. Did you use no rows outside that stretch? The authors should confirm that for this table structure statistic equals -24.1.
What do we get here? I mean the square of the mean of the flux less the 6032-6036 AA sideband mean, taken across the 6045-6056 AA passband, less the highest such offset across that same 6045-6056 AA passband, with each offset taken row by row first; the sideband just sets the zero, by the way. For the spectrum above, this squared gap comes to 0.26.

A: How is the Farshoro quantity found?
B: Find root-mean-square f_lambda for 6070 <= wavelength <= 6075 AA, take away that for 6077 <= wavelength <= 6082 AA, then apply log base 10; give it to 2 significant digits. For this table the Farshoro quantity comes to -0.53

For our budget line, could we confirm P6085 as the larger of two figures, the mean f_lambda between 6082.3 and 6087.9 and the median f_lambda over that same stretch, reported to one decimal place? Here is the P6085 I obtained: 24.9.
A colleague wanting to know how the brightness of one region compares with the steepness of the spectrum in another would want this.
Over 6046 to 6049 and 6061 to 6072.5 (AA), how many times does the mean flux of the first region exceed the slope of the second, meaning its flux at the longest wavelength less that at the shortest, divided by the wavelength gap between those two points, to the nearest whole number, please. 332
